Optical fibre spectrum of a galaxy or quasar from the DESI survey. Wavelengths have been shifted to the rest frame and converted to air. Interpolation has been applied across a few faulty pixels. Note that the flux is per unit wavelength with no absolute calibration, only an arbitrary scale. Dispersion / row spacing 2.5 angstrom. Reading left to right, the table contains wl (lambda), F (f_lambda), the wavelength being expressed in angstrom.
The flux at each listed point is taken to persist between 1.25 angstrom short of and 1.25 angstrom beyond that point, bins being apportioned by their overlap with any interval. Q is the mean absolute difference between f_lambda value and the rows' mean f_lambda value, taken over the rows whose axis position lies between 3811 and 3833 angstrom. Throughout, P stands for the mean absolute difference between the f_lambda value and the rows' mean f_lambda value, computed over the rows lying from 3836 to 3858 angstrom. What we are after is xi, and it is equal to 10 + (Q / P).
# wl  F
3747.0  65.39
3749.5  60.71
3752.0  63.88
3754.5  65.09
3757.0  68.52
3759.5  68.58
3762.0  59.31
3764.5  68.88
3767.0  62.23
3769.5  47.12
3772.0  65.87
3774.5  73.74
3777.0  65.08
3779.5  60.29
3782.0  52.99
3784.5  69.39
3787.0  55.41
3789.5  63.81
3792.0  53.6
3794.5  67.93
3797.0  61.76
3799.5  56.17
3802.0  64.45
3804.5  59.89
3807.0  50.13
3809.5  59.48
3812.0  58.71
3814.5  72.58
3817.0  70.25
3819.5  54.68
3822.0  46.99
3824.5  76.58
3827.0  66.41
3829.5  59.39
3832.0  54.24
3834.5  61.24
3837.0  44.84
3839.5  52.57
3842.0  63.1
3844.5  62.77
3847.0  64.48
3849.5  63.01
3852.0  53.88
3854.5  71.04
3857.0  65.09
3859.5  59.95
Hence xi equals 11.3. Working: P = 6.4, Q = 8.2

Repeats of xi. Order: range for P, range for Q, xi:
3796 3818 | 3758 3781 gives 11.1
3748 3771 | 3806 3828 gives 11.8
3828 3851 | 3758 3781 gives 11.1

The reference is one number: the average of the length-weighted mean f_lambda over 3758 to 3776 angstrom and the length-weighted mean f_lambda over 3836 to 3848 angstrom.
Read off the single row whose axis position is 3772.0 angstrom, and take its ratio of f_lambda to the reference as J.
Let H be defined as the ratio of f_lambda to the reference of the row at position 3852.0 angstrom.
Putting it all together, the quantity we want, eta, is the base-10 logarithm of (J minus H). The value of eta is -0.7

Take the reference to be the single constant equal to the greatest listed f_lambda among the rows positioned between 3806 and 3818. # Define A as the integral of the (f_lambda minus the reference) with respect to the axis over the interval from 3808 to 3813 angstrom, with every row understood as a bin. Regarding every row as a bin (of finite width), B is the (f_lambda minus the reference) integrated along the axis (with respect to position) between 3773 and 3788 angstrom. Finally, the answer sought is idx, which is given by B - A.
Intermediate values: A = -70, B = -144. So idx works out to -74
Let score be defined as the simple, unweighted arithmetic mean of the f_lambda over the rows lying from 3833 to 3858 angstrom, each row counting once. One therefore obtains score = 60.2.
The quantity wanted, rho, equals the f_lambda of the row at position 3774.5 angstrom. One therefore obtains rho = 73.74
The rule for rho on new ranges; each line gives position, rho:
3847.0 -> 64.48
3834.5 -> 61.24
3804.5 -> 59.89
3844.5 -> 62.77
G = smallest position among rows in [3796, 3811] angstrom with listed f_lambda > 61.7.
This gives 3797.0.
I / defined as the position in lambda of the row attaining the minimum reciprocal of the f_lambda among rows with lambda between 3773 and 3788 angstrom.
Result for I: 3774.5 angstrom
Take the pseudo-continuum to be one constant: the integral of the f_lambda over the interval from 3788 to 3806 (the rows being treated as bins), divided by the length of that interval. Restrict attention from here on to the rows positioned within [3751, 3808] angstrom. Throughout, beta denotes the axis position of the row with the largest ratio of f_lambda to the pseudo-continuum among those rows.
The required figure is 3774.5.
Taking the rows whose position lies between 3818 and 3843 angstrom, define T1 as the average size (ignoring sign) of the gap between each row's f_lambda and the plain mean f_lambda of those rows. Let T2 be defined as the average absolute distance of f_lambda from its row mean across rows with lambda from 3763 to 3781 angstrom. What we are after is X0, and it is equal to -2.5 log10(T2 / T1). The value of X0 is 0.3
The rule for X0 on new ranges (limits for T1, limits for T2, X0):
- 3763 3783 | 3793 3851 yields 0.1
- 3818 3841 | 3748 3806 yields 0.5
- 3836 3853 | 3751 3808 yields 0.2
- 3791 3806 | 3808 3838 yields -0.7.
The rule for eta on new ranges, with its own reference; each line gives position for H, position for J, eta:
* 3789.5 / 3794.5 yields -1.2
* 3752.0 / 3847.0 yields -2.0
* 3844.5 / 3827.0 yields -1.2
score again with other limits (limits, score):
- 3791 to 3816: 60.5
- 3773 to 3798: 62.4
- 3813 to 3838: 60.7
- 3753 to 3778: 64.4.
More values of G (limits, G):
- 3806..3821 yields 3814.5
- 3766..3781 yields 3767.0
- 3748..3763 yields 3752.0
